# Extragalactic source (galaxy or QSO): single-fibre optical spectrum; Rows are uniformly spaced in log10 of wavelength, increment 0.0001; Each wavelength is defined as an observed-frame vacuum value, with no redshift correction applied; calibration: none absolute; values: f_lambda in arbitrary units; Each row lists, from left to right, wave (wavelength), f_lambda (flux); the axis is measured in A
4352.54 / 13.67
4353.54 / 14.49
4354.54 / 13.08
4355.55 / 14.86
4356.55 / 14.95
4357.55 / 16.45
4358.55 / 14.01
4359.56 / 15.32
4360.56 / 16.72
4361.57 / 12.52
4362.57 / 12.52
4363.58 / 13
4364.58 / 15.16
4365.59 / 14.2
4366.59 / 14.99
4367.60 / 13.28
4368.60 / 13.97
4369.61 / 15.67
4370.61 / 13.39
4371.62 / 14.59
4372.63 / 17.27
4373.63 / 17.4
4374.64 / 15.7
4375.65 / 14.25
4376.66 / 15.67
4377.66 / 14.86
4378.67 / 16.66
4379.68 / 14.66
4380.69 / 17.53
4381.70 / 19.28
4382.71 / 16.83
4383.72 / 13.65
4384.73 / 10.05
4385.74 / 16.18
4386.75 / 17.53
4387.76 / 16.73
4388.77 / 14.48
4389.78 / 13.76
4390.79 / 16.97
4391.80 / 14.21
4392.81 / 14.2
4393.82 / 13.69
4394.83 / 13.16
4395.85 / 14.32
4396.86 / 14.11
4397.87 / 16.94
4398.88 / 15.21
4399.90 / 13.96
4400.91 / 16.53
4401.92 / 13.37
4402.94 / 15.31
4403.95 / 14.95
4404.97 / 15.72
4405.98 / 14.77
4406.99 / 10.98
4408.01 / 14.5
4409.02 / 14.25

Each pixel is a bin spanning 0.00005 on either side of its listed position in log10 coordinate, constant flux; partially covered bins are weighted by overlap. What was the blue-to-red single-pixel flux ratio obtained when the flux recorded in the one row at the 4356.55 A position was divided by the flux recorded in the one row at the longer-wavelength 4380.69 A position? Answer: 0.85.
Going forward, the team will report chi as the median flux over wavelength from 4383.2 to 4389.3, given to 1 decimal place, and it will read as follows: 15.3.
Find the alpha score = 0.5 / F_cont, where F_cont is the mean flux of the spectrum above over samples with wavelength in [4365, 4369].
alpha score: 0.0354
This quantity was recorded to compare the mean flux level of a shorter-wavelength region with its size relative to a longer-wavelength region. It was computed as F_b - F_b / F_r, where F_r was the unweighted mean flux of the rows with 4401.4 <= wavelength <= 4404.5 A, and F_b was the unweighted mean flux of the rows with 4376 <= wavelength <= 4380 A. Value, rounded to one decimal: 14.4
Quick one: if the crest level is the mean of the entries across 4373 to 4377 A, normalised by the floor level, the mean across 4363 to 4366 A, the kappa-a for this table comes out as 1.12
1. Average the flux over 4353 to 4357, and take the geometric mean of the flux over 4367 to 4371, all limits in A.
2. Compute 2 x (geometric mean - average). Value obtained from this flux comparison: -0.6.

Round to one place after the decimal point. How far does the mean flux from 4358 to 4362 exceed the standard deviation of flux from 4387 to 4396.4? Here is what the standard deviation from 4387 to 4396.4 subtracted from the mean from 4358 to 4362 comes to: 13.4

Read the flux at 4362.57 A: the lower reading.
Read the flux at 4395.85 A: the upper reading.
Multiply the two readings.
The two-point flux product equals 179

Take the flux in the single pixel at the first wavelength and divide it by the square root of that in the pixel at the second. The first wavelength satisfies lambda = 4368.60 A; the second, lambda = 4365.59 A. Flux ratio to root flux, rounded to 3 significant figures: 3.71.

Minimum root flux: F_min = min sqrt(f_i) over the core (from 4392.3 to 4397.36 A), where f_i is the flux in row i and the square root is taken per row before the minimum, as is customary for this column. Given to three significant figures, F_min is 3.63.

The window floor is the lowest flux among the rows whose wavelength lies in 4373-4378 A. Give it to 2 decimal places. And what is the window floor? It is 14.25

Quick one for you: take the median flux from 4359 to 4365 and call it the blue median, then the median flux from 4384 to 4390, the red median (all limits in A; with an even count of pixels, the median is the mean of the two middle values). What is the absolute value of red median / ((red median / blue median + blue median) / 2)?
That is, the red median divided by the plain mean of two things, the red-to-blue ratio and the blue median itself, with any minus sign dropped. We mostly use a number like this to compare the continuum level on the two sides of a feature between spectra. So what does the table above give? 2.02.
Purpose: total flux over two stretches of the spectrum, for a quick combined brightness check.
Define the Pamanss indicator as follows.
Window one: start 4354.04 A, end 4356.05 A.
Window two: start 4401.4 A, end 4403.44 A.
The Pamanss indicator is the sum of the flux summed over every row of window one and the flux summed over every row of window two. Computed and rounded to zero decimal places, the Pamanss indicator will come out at 57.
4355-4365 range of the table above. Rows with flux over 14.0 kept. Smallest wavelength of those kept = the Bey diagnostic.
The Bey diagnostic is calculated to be 4355.55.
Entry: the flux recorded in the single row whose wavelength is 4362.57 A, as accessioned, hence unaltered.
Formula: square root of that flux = 3.54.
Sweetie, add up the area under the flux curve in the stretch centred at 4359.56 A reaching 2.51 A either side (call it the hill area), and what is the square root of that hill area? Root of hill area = 8.68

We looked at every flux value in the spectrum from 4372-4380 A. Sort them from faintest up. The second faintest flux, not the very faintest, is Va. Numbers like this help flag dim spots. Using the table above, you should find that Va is 14.66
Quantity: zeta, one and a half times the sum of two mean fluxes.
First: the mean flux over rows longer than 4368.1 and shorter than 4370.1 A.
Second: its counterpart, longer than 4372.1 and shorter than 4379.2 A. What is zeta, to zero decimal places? 46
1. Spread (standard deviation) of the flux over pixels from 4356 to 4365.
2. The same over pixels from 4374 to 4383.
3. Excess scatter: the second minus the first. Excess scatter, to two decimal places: 0.00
